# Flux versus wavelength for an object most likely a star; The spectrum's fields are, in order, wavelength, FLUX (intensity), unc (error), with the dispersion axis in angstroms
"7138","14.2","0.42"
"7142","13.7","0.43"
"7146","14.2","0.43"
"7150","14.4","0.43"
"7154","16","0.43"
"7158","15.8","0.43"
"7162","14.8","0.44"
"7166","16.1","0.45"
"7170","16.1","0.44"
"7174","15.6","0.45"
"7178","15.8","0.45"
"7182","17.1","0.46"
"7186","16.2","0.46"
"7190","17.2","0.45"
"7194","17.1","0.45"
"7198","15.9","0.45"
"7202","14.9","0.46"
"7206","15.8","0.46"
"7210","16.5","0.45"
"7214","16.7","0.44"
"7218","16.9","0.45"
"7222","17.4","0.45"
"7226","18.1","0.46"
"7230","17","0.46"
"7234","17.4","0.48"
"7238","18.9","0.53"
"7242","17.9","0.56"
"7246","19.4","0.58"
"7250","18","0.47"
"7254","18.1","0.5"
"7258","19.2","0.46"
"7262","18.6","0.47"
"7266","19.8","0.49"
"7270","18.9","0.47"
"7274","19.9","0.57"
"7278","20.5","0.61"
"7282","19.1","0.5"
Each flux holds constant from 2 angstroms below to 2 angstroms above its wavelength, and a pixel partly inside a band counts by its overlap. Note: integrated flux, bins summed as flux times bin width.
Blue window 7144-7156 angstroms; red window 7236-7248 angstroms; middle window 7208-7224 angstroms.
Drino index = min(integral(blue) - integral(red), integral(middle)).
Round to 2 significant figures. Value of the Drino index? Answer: -46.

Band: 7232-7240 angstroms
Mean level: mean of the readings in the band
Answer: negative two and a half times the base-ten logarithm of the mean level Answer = -3.15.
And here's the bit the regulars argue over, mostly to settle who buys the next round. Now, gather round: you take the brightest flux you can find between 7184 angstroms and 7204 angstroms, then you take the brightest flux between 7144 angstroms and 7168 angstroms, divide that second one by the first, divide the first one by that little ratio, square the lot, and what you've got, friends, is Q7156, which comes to 338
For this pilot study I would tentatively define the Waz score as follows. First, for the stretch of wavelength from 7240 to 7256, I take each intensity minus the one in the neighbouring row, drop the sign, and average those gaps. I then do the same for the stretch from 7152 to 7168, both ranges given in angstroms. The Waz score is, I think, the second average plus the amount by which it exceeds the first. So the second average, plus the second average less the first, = 0.7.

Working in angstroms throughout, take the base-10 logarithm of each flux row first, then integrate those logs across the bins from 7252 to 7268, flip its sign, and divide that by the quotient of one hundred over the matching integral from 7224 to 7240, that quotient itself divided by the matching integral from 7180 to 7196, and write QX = -80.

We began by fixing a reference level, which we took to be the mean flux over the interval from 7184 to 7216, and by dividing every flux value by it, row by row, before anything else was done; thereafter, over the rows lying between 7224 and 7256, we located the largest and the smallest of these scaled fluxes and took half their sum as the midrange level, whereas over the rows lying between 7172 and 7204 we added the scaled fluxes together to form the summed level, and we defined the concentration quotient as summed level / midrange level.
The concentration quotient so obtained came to 7.13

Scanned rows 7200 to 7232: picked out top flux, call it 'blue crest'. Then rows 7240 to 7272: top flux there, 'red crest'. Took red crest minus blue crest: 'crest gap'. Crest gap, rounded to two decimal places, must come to 1.70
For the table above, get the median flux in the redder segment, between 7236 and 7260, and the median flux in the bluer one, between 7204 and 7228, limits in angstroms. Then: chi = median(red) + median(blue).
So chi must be 35.3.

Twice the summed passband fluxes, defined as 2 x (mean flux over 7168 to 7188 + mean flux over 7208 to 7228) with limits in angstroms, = 66.6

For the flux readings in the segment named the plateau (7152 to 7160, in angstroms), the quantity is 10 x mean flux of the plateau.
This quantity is 159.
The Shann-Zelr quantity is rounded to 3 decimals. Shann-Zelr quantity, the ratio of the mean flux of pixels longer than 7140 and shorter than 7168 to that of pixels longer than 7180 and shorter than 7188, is 0.901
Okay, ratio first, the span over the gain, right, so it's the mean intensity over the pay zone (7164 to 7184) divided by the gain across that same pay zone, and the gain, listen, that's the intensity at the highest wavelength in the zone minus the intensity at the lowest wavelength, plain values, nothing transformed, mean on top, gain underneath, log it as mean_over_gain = 16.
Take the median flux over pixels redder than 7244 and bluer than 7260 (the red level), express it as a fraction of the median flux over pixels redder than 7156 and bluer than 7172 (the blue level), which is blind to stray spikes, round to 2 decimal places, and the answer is 1.17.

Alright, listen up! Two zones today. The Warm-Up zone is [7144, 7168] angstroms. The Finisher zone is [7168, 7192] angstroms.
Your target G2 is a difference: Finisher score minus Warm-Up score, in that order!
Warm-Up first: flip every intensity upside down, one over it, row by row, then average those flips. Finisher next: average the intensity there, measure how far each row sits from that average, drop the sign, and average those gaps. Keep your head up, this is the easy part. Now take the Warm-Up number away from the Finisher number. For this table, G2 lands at 0.48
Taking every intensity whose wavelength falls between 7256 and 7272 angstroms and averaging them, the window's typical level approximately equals 19.1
